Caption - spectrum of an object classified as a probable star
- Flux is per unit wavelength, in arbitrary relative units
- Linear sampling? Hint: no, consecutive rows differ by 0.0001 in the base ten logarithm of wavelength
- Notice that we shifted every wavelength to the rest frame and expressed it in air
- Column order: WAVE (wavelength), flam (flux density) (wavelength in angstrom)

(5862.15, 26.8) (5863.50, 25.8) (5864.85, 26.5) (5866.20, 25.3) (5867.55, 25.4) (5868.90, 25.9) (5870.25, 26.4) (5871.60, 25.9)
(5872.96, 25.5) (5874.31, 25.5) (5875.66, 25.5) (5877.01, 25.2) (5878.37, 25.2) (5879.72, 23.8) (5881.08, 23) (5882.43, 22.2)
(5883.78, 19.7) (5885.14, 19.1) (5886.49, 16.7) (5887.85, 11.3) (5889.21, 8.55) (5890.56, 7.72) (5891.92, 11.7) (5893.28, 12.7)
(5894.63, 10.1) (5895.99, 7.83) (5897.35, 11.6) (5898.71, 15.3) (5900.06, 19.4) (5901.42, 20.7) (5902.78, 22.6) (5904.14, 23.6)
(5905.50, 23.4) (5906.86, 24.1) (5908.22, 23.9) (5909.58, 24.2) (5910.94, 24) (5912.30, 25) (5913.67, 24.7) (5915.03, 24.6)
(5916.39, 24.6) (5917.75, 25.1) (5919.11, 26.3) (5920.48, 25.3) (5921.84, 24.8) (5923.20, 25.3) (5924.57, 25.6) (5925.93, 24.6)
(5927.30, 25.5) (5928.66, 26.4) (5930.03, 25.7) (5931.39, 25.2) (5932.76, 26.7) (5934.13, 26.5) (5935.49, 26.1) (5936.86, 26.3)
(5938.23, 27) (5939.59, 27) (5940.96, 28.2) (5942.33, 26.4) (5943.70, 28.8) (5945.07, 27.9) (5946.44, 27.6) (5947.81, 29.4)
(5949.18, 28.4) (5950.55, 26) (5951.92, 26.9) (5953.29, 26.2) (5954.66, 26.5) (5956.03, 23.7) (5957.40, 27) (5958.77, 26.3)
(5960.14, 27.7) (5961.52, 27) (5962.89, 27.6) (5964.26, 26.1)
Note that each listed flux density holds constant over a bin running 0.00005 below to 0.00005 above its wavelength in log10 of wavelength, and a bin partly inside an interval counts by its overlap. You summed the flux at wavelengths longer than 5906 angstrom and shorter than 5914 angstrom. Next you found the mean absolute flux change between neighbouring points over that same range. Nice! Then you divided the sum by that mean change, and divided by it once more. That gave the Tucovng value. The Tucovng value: 912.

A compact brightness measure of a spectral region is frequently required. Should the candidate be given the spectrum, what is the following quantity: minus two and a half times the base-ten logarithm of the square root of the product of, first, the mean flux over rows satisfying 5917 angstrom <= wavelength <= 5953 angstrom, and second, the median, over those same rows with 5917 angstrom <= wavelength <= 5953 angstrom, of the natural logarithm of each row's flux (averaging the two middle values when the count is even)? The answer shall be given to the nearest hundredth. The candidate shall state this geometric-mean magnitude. -2.42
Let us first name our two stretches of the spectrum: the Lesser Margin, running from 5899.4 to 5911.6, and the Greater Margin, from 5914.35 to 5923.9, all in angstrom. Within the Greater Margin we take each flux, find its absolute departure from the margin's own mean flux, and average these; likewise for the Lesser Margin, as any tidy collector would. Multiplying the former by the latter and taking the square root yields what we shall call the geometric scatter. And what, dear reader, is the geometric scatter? 0.74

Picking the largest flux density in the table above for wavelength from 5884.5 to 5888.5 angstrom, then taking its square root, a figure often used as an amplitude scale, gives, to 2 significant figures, 4.4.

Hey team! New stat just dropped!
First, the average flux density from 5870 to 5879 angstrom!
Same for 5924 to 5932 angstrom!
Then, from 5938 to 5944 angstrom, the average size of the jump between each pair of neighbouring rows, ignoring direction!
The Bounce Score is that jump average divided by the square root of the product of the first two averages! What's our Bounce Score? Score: 0.053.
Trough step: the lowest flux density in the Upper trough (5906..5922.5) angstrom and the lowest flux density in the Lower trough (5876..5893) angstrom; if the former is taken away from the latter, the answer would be -16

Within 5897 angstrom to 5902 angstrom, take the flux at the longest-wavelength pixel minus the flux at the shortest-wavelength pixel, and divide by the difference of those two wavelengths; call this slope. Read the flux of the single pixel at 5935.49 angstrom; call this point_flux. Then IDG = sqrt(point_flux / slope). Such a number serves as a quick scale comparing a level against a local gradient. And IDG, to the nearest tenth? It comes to 3.4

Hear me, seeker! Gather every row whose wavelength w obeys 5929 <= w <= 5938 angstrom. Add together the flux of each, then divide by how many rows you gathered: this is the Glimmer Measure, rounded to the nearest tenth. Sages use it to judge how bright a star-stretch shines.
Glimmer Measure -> 26.1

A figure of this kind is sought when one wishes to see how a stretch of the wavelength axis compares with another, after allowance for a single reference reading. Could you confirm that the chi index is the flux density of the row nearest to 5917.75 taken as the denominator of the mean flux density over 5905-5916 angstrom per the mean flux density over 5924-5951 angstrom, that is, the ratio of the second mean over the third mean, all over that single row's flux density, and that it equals 0.036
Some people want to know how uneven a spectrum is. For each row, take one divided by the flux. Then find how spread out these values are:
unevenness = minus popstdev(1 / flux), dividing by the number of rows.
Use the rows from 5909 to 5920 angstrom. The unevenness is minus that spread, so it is -0.001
